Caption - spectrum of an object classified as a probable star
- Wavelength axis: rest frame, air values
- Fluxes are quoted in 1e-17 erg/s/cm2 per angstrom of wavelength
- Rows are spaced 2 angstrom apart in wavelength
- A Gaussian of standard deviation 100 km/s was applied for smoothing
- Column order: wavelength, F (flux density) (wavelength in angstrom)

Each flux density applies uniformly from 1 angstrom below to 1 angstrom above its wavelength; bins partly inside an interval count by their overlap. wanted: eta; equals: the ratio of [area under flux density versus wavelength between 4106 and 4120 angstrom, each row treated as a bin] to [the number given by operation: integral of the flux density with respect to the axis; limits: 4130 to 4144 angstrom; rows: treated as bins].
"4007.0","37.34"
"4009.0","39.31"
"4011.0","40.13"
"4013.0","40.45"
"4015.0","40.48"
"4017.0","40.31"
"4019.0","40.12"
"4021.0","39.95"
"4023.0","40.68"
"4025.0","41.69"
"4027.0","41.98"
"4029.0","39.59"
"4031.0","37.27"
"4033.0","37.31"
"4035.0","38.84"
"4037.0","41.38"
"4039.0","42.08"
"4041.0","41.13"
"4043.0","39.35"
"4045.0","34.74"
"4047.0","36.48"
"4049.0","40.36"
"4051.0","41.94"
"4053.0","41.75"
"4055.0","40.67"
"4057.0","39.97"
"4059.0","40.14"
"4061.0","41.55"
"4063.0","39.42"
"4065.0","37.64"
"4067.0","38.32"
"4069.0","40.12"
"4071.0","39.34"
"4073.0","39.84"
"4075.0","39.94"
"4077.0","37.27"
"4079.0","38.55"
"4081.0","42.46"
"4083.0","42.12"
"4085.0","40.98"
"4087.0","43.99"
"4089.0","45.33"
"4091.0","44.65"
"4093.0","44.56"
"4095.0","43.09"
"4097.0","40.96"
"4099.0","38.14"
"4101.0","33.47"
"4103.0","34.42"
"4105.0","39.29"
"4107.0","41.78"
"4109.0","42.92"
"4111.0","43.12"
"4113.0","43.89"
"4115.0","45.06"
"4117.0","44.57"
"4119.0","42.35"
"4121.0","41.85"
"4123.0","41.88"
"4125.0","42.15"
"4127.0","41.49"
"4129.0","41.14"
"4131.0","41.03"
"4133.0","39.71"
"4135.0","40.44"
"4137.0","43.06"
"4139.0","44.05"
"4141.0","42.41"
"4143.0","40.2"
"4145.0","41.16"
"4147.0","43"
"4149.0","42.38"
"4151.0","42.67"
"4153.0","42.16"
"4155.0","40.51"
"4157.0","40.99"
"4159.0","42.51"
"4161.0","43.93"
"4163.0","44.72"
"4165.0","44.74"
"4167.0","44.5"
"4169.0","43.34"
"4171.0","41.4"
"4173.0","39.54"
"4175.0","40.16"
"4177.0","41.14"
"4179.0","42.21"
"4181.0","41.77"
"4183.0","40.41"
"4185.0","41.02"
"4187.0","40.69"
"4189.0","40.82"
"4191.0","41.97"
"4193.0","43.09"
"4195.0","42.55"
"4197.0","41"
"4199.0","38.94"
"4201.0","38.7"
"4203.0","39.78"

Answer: 1.04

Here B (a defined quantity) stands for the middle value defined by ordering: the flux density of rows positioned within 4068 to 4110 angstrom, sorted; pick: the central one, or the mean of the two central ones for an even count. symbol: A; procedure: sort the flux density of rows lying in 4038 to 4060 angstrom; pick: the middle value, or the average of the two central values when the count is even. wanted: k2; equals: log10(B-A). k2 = -0.222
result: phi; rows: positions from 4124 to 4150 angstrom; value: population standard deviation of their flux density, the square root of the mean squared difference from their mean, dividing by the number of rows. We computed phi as 1.2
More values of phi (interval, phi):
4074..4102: 3.2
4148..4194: 1.5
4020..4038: 1.7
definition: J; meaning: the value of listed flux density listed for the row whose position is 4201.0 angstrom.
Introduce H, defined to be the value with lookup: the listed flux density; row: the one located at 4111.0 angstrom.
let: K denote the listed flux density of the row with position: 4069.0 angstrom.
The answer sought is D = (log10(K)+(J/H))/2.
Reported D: 1.25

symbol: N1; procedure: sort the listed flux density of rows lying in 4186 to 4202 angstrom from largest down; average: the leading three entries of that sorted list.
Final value 42.5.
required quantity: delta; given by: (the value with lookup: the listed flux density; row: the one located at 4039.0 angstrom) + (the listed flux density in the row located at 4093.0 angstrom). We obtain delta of 87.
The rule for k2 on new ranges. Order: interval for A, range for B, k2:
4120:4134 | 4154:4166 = 0.238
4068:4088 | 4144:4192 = 0.265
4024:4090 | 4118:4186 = 0.242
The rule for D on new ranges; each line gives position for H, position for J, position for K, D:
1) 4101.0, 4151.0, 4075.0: 1.44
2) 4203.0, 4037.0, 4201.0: 1.31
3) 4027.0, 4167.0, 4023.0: 1.33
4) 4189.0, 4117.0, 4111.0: 1.36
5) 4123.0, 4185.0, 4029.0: 1.29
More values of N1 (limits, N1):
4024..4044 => 41.9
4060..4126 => 45.0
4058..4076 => 40.6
